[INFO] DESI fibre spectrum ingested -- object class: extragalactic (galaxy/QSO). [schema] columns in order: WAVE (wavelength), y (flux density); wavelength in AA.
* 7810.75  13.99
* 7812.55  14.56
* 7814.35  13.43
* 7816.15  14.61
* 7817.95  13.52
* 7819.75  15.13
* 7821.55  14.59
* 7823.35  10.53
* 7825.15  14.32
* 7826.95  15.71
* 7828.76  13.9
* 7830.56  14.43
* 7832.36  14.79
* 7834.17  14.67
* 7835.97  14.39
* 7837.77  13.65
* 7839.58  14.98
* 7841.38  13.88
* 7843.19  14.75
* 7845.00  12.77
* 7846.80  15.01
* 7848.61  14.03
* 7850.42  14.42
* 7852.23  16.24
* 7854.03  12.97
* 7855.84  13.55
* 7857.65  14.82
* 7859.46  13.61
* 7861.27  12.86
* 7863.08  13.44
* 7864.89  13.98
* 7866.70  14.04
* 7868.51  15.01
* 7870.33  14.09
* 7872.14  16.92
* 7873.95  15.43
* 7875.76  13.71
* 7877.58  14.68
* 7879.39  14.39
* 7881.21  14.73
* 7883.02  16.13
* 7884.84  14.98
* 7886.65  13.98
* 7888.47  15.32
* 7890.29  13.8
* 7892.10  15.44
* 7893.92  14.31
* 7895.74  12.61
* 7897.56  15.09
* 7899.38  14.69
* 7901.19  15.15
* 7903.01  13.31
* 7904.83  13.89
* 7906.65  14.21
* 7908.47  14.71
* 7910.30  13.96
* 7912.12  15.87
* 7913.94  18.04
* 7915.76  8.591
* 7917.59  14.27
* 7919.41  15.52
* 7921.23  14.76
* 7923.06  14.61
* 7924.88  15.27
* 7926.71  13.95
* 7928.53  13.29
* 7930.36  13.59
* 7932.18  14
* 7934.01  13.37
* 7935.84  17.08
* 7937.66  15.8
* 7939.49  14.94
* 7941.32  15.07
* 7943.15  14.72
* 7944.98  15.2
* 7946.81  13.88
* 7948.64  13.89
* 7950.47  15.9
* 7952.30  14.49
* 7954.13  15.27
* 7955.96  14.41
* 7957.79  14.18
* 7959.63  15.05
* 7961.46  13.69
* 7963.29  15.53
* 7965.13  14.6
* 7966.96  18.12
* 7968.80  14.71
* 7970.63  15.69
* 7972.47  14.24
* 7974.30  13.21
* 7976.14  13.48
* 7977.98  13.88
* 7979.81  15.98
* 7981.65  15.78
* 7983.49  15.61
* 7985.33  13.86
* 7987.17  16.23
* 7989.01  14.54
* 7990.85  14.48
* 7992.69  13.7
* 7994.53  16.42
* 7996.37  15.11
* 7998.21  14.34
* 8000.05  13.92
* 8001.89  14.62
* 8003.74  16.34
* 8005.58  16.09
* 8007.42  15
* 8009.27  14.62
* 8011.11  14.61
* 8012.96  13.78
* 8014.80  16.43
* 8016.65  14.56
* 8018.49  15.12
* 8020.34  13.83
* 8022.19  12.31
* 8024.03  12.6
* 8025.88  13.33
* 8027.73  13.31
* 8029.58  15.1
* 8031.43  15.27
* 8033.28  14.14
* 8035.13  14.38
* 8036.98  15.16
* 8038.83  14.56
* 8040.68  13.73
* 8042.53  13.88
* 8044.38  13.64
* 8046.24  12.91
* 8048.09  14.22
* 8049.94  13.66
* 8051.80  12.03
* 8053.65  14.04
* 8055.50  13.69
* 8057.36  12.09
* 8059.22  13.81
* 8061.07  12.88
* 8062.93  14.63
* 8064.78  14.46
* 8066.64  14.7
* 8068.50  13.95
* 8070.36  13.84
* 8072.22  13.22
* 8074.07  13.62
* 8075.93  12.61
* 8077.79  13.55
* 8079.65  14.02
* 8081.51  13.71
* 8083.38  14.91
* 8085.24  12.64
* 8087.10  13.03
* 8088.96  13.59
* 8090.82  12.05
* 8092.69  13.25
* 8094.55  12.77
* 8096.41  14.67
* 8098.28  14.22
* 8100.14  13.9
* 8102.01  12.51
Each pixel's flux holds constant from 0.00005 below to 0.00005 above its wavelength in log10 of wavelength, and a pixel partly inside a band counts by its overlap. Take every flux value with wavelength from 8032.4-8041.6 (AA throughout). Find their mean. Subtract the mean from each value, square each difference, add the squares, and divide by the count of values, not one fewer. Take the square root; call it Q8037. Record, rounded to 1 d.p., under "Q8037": 0.5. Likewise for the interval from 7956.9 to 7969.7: 1.3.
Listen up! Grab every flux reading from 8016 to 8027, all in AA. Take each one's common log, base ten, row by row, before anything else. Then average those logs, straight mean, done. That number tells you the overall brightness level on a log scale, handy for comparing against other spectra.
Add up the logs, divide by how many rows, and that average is 1.13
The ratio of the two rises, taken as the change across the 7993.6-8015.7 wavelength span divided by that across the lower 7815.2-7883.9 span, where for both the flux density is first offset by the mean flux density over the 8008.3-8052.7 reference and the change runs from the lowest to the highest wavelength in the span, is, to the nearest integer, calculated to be 0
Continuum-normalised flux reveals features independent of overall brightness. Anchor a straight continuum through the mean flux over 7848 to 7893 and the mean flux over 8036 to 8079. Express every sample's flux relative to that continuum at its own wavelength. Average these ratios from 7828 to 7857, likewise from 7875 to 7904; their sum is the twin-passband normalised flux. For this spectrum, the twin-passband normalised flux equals 1.98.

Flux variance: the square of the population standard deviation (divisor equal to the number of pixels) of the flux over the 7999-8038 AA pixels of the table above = 1.2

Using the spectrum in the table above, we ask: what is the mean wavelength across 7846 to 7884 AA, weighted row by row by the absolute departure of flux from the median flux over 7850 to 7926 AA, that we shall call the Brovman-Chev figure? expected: 7864.6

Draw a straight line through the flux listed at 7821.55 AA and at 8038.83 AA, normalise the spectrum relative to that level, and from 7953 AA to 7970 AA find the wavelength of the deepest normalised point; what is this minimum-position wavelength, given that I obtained 7961.46 AA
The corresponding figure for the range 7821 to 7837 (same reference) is 7823.35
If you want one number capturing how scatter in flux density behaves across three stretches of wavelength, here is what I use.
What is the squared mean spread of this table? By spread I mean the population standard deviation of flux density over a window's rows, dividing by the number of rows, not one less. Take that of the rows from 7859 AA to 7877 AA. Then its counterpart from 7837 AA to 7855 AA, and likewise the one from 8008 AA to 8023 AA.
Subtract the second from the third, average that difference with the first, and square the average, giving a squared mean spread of 0.38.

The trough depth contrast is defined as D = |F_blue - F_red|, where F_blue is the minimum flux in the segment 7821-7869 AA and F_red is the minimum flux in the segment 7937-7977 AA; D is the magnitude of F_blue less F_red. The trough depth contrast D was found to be 2.7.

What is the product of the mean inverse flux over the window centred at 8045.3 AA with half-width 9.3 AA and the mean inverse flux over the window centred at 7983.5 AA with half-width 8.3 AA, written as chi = 0.0049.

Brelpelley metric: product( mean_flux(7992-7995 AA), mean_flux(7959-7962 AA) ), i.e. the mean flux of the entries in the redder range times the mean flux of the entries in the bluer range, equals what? 216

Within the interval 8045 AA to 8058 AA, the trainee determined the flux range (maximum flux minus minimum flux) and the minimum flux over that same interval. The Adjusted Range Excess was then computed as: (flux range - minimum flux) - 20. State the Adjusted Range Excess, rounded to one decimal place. -29.8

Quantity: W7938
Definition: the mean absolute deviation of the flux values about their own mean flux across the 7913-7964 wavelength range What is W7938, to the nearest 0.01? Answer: 1.00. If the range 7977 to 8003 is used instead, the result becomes 0.83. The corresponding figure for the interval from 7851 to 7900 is 0.84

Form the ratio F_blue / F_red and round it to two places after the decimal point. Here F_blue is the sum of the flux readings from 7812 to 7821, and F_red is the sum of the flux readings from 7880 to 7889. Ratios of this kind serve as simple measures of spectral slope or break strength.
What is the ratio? 0.95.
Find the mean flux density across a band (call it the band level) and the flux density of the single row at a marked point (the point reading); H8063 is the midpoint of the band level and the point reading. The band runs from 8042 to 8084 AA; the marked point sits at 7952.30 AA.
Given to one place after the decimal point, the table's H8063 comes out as 14.1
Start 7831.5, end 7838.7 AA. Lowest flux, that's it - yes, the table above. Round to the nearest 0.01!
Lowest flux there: 13.65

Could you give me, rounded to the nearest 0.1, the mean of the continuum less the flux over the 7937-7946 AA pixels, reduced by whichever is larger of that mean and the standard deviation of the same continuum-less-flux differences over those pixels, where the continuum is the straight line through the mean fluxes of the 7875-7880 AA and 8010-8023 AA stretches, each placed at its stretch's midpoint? -1.2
